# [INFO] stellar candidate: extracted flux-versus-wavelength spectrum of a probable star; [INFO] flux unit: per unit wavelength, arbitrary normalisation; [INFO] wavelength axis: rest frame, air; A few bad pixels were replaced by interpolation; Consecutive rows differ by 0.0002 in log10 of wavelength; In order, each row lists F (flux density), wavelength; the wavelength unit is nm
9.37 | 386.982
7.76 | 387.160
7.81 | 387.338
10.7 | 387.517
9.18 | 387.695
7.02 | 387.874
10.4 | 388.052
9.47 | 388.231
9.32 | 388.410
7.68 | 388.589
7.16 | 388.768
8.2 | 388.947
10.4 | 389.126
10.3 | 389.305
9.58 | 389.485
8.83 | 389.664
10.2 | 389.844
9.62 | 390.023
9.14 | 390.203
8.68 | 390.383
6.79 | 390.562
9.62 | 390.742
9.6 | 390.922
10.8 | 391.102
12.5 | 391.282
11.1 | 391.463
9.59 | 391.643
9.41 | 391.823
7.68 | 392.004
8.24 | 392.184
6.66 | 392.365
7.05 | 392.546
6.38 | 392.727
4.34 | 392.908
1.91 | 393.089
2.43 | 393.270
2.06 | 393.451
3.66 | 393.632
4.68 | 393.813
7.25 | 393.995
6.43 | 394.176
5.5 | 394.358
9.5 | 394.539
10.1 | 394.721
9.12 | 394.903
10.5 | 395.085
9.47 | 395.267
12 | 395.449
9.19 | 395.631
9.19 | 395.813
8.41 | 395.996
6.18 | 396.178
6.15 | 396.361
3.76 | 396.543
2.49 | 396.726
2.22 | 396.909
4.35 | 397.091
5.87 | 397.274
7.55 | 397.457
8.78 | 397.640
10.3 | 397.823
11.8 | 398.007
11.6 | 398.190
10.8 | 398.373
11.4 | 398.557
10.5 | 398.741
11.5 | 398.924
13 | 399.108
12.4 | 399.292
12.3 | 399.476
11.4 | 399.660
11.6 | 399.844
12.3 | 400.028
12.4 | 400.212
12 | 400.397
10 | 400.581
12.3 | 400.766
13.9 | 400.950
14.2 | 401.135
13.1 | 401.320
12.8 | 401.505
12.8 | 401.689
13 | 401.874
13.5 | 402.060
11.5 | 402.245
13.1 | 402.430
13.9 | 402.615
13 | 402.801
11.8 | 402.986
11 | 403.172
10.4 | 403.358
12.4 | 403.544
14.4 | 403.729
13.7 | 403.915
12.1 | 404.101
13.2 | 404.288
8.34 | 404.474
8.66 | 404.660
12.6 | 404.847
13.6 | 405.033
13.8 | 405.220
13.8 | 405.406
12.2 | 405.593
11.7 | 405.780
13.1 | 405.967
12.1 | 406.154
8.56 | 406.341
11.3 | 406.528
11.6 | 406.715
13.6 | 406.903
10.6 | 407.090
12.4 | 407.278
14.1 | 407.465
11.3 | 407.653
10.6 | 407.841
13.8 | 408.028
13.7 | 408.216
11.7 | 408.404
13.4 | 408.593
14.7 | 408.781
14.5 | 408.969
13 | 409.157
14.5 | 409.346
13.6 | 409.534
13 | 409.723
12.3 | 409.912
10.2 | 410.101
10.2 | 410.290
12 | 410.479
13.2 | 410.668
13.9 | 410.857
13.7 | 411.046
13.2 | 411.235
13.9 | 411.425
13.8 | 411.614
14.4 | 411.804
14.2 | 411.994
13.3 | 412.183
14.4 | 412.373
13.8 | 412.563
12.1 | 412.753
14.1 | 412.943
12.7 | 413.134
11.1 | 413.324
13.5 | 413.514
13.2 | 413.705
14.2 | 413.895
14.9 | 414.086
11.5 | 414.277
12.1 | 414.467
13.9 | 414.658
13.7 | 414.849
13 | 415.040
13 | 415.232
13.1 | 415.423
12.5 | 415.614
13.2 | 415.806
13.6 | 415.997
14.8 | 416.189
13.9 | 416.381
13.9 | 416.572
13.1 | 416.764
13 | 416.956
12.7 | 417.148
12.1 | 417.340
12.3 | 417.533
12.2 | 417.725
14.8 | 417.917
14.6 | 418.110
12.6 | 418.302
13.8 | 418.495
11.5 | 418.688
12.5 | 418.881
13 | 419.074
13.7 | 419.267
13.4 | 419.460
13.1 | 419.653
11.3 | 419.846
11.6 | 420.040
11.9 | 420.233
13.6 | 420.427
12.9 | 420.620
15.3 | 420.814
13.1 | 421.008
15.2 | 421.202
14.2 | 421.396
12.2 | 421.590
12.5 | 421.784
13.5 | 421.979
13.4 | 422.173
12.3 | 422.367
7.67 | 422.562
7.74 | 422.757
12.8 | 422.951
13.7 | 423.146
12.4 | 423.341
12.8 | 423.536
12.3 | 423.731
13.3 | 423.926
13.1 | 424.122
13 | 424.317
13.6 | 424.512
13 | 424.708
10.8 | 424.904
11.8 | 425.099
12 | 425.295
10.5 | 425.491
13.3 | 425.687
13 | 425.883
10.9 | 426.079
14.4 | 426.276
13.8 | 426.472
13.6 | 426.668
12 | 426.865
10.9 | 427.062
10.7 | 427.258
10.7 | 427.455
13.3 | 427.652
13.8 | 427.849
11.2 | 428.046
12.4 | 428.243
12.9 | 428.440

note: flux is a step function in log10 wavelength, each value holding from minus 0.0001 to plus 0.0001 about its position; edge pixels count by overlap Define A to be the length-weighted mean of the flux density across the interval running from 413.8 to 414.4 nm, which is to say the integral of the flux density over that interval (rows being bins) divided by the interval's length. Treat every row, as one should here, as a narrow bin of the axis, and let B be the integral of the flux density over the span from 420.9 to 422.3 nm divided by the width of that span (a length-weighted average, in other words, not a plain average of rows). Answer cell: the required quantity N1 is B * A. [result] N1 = 181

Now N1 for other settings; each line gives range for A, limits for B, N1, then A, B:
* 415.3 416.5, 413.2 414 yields 176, 13.5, 13.0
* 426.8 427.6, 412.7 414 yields 145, 11.2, 13.0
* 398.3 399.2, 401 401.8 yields 152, 11.4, 13.3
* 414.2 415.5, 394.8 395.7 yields 130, 12.9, 10.1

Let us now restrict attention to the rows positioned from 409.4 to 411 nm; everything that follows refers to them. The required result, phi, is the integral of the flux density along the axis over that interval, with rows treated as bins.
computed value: 20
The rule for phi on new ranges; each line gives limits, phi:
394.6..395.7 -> 11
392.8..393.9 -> 4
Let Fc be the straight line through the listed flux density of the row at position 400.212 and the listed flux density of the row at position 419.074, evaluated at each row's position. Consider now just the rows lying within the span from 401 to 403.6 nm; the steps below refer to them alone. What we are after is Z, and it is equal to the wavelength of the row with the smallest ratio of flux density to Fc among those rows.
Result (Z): 403.358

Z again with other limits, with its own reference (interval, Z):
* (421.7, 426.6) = 422.562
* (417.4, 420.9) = 419.846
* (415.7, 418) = 417.340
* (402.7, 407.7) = 404.474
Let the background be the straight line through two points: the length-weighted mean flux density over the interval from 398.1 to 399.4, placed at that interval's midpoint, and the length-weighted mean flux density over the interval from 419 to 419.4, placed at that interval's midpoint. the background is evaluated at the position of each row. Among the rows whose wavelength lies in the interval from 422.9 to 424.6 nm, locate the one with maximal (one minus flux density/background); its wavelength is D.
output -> 423.731 nm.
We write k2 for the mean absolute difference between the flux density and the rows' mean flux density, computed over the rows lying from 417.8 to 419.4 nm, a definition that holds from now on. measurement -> 0.9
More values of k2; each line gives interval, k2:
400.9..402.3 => 0.6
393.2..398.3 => 2.7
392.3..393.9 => 1.6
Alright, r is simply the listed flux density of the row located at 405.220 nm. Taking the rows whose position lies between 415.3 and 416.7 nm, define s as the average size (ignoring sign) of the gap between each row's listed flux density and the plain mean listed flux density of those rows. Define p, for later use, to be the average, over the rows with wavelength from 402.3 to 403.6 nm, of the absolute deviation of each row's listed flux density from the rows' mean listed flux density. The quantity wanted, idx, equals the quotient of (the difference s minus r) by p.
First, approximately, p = 1.00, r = 13.8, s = 0.55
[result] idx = -13.3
